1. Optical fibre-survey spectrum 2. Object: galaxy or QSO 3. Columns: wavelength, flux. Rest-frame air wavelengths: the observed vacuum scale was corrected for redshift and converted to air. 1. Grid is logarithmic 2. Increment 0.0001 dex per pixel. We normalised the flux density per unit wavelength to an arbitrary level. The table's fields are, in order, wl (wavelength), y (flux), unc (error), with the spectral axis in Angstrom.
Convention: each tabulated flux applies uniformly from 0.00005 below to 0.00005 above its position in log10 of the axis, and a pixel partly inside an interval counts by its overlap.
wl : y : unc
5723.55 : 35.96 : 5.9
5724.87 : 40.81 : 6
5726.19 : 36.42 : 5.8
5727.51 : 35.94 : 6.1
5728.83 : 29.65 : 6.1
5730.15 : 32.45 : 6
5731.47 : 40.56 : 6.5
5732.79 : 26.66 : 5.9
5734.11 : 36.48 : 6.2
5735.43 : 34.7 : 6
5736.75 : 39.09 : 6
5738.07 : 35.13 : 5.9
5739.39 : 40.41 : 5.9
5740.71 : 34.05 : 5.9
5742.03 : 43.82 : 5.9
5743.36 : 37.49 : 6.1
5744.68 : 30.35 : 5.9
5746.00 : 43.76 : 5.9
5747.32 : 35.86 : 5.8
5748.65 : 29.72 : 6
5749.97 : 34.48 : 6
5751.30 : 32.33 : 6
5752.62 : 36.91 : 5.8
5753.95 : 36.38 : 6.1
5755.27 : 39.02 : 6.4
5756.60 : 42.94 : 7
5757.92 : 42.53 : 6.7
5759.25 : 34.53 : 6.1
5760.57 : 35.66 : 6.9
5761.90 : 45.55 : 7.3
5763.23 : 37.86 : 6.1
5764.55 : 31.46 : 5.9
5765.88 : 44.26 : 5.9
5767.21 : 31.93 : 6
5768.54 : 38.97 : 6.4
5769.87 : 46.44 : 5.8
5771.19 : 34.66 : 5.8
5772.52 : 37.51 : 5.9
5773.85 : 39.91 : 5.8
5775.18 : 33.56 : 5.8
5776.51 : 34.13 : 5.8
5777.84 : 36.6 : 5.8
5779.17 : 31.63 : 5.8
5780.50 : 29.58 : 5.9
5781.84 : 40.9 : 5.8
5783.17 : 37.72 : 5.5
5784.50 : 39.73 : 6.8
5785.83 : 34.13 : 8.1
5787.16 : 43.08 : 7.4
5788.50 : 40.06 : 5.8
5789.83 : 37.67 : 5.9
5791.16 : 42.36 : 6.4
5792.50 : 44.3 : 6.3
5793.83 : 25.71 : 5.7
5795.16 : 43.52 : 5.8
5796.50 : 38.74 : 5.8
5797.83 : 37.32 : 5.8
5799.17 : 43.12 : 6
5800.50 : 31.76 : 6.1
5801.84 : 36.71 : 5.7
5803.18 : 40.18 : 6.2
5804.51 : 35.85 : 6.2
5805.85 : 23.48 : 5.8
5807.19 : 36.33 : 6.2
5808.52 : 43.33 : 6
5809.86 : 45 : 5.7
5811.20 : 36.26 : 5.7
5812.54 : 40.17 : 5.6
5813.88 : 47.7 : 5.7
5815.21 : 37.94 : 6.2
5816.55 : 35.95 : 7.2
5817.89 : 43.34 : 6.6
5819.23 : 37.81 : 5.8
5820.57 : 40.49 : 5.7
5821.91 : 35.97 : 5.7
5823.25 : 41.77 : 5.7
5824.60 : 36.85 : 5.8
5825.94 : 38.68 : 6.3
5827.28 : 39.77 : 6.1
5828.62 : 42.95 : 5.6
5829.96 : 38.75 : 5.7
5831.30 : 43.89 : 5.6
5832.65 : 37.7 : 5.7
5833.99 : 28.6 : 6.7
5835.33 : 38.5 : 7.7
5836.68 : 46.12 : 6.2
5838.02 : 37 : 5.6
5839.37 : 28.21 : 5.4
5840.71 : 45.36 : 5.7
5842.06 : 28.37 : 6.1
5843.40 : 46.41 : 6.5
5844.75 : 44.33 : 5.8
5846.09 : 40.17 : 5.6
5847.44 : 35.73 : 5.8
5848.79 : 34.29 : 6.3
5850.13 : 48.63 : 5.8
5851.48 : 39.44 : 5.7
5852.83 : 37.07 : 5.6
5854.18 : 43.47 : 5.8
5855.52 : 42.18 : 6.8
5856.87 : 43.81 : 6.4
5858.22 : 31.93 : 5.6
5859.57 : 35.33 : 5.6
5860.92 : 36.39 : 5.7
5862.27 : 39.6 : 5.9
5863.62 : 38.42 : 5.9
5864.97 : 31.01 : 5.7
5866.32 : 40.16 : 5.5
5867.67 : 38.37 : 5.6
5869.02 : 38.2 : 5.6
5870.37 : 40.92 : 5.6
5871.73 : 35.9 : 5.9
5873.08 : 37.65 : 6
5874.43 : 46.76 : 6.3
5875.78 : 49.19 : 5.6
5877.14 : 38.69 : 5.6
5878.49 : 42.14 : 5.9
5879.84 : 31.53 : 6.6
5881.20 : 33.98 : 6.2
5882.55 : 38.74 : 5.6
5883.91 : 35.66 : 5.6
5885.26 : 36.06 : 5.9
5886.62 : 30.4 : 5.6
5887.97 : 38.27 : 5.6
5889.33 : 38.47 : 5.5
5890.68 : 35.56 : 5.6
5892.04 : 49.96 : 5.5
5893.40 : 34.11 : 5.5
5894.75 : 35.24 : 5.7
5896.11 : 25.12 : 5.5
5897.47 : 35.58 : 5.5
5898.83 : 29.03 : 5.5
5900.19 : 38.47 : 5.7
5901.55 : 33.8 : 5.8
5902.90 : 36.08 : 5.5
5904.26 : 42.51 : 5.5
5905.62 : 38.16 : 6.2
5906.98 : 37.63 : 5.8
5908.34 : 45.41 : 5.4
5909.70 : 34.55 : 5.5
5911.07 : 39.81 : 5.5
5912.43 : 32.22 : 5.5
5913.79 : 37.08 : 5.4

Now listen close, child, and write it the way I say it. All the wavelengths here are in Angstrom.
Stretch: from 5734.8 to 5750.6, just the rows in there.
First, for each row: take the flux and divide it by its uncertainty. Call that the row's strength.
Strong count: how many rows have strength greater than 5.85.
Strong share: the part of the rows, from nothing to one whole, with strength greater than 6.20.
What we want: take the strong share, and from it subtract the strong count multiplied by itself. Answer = -49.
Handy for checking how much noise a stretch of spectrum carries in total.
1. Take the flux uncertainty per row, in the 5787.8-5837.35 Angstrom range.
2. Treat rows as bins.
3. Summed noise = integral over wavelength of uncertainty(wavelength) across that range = 298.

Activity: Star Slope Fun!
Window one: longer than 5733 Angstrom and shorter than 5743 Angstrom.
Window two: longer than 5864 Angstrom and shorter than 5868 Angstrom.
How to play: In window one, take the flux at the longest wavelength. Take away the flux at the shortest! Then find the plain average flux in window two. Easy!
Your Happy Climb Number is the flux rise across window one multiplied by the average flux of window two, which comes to 268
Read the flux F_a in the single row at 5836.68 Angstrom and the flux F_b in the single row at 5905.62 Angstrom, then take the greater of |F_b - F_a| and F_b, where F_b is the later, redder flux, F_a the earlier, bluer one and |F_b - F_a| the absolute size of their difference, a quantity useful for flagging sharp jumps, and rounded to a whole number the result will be 38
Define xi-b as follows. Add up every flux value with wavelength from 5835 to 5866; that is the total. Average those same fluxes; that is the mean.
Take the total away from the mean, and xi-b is -853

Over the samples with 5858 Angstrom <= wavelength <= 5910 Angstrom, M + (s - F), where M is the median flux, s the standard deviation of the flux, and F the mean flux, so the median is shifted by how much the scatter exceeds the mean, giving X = 5.3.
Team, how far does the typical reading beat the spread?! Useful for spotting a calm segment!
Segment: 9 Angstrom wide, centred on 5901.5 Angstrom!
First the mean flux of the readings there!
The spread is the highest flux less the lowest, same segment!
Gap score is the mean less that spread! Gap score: 23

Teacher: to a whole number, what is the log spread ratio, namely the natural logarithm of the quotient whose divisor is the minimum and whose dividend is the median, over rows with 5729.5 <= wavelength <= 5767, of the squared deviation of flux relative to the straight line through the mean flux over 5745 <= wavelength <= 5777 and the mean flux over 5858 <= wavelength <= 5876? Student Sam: 6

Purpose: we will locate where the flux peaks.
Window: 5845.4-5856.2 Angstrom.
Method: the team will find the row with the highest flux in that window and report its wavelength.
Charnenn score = 5850.13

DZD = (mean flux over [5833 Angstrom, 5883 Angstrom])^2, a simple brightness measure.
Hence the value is 1499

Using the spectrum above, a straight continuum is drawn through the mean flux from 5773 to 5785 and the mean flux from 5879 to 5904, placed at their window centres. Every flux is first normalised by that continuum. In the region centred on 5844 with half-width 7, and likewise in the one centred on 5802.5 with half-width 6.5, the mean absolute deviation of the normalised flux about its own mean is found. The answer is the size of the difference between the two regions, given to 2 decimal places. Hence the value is 0.06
